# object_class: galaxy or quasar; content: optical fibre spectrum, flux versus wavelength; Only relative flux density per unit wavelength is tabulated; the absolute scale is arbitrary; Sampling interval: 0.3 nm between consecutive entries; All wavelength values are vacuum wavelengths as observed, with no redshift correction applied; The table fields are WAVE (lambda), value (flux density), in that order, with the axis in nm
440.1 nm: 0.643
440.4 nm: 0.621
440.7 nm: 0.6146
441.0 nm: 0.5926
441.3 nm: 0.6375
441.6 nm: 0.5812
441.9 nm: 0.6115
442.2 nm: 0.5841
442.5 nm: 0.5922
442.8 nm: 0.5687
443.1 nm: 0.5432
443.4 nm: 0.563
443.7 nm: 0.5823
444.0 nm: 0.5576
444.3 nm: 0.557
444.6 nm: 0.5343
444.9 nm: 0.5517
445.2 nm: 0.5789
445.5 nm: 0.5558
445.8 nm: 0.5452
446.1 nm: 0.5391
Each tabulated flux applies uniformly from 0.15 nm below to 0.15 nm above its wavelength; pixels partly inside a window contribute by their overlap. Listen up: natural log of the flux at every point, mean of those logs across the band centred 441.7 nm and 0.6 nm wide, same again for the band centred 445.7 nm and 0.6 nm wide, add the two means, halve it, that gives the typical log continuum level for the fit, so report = -0.557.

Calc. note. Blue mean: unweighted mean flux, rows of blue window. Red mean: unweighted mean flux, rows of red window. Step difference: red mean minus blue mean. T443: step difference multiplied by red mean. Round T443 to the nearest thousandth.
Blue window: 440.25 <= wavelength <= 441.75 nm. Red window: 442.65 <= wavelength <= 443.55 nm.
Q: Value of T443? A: -0.029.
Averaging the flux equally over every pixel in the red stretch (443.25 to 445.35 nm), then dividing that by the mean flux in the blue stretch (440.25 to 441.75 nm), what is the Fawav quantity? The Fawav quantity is 0.920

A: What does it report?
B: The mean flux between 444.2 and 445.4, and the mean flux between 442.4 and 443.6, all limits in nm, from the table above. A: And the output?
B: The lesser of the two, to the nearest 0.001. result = 0.555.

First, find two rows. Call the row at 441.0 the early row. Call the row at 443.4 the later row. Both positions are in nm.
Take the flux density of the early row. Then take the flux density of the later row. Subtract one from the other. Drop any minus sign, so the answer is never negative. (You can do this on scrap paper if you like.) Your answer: 0.030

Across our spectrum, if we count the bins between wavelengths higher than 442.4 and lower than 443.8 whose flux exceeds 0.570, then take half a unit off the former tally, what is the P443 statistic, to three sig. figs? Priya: 1.50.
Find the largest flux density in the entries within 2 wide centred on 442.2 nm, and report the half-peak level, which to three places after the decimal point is 0.319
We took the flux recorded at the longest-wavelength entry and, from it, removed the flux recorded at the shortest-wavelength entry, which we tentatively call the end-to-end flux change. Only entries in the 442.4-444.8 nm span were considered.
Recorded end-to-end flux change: -0.06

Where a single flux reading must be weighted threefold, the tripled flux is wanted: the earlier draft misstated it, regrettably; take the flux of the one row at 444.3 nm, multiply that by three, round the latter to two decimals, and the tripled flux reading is 1.67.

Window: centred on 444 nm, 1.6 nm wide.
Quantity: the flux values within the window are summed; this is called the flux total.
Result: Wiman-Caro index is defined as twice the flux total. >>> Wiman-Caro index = 5.59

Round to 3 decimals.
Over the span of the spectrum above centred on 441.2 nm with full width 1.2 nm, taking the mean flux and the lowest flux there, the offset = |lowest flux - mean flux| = 0.025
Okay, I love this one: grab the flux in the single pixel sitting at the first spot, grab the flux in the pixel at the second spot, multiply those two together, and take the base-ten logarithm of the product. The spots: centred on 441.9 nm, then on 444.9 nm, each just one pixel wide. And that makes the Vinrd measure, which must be -0.47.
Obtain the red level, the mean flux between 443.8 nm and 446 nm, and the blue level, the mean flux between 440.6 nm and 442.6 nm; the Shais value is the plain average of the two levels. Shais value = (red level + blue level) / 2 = 0.578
